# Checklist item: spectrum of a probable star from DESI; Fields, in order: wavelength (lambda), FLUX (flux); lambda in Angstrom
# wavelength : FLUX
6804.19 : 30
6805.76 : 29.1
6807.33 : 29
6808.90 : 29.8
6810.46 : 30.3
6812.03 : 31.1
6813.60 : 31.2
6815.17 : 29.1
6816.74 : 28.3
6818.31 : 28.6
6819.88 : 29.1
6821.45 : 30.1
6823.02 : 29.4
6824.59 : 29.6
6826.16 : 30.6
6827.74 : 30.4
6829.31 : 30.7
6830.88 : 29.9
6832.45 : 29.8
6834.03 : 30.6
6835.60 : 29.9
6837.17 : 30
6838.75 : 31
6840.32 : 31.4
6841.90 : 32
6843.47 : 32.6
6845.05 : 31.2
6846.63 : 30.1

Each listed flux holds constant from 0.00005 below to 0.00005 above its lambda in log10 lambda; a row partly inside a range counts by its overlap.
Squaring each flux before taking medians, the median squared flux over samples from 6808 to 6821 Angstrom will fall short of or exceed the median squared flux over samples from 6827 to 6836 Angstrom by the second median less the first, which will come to 42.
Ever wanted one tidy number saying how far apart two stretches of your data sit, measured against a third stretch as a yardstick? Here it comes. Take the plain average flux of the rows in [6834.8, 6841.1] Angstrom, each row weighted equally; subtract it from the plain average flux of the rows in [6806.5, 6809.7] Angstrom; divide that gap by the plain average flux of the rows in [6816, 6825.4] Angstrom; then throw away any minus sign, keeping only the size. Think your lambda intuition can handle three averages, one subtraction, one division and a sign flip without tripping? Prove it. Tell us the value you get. 0.040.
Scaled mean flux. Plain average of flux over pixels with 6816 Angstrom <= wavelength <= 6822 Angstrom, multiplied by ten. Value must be 290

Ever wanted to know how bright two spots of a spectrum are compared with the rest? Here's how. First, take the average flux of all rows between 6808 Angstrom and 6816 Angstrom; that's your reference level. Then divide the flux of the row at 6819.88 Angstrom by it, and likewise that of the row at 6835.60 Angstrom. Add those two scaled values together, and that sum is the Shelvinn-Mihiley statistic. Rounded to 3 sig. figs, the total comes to 1.95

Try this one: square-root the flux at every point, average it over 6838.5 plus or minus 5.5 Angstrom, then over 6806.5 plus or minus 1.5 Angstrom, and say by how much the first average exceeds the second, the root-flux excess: 0.18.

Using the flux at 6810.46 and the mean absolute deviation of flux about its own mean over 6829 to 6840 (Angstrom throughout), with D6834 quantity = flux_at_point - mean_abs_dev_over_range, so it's 29.9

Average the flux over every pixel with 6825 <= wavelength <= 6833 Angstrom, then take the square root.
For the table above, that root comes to 5.50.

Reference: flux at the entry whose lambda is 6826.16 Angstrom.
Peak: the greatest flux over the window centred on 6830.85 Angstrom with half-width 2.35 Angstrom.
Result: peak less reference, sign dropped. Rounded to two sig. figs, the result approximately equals 0.10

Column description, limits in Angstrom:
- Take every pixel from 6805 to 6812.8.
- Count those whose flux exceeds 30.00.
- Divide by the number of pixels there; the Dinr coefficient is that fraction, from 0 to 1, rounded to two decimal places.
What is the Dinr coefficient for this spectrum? 0.40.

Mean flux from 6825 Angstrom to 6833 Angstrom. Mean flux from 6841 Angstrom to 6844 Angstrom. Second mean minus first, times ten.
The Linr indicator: 20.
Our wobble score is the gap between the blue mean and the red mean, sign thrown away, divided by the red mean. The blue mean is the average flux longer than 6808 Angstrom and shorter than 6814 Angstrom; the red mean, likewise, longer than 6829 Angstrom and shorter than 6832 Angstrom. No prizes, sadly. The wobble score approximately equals 0.010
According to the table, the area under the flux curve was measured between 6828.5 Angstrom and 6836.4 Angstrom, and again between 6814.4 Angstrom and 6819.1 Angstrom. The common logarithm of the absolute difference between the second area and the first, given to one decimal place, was 2.0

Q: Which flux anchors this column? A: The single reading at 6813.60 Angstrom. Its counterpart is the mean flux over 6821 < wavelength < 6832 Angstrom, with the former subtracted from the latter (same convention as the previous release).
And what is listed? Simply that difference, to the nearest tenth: -1.1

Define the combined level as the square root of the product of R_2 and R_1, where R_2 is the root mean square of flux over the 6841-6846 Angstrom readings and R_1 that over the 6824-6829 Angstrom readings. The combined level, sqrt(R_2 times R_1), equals 31.1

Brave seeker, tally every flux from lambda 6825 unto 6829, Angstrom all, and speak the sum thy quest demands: 61.0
